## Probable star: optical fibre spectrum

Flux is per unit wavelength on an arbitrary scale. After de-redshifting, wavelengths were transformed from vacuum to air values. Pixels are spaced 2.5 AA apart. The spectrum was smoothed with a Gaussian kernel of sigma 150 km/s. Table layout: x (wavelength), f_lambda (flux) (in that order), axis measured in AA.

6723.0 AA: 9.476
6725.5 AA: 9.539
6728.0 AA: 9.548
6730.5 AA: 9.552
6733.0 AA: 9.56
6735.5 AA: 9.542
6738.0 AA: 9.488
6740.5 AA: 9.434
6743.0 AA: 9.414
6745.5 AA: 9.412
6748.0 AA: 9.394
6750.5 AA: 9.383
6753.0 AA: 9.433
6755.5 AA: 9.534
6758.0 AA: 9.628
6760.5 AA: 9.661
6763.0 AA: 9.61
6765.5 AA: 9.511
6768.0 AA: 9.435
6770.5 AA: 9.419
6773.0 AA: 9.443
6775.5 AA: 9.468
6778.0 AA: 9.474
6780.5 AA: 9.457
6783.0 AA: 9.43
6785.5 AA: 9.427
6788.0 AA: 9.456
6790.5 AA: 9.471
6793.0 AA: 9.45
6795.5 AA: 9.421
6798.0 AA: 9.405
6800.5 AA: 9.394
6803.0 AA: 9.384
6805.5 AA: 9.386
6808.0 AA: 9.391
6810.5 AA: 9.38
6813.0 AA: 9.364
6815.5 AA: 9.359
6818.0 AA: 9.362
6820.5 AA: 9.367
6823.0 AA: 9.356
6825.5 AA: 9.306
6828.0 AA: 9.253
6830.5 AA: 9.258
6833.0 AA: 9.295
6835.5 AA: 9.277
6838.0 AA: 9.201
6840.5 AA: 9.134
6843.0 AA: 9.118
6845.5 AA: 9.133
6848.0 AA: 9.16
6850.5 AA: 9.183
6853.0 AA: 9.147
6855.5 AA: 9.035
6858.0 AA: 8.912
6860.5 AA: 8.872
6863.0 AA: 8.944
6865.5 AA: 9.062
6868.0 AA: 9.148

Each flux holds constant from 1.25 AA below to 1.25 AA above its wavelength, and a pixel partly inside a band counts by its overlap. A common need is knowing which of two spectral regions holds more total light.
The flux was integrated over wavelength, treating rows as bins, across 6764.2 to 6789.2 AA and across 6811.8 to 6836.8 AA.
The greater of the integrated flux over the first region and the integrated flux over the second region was 236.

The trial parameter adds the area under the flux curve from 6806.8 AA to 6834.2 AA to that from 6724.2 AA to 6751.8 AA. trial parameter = 517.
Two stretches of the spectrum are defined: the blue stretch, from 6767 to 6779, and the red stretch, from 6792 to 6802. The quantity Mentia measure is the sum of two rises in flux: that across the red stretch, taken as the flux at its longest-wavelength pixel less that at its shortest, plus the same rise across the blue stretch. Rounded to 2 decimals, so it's -0.02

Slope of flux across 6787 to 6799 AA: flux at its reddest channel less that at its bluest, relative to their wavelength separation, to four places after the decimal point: -0.0051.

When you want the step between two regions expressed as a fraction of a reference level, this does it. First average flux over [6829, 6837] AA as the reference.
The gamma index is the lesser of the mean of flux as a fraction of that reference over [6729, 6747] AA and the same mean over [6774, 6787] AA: 1.02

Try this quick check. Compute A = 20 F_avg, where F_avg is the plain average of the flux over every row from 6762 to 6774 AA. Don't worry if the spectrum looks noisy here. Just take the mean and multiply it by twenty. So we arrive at 190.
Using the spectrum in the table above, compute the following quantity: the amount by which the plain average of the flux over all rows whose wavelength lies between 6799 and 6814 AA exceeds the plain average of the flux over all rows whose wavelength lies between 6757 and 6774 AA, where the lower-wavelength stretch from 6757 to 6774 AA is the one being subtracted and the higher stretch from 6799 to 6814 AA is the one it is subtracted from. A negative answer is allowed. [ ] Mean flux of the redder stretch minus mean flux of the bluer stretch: -0.15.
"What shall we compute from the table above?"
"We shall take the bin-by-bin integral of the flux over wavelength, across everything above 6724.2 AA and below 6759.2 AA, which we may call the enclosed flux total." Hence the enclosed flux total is 332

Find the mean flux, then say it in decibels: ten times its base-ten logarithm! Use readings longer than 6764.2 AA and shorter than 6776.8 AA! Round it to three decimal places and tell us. 9.757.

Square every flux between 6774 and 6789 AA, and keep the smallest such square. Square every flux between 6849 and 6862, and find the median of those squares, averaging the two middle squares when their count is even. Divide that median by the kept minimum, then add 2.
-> 2.92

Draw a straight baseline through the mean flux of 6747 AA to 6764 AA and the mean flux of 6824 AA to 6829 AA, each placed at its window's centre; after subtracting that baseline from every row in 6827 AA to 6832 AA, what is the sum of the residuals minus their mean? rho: -0.02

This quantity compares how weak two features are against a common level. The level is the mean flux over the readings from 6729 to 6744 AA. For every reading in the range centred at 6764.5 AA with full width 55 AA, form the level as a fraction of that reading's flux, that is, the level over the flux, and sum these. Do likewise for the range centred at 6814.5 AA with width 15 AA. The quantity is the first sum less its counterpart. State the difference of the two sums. 16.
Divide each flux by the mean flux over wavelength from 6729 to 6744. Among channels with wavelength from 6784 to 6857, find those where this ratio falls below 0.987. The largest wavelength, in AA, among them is 6855.5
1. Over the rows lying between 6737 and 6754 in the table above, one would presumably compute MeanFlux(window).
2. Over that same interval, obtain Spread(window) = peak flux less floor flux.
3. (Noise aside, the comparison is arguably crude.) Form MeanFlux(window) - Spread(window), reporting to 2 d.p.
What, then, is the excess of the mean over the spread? 9.32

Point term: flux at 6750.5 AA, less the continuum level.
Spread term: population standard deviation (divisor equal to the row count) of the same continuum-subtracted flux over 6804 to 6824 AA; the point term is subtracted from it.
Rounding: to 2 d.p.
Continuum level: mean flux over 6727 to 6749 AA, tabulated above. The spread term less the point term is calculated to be 0.11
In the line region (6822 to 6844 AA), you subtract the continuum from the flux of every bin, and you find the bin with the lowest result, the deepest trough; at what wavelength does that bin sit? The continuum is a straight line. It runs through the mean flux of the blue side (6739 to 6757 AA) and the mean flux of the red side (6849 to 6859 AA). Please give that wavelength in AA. 6843.0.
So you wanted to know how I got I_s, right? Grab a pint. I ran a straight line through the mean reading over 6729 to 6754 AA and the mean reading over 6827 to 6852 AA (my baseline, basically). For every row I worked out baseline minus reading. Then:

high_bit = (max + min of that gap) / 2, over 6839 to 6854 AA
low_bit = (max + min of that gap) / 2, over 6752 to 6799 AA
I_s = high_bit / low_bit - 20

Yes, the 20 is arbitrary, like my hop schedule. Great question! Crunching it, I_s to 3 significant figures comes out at -20.2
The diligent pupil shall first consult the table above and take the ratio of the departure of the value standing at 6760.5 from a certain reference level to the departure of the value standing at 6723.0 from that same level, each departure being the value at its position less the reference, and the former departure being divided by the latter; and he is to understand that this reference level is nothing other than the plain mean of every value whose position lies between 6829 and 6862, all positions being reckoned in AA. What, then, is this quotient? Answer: 1.5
